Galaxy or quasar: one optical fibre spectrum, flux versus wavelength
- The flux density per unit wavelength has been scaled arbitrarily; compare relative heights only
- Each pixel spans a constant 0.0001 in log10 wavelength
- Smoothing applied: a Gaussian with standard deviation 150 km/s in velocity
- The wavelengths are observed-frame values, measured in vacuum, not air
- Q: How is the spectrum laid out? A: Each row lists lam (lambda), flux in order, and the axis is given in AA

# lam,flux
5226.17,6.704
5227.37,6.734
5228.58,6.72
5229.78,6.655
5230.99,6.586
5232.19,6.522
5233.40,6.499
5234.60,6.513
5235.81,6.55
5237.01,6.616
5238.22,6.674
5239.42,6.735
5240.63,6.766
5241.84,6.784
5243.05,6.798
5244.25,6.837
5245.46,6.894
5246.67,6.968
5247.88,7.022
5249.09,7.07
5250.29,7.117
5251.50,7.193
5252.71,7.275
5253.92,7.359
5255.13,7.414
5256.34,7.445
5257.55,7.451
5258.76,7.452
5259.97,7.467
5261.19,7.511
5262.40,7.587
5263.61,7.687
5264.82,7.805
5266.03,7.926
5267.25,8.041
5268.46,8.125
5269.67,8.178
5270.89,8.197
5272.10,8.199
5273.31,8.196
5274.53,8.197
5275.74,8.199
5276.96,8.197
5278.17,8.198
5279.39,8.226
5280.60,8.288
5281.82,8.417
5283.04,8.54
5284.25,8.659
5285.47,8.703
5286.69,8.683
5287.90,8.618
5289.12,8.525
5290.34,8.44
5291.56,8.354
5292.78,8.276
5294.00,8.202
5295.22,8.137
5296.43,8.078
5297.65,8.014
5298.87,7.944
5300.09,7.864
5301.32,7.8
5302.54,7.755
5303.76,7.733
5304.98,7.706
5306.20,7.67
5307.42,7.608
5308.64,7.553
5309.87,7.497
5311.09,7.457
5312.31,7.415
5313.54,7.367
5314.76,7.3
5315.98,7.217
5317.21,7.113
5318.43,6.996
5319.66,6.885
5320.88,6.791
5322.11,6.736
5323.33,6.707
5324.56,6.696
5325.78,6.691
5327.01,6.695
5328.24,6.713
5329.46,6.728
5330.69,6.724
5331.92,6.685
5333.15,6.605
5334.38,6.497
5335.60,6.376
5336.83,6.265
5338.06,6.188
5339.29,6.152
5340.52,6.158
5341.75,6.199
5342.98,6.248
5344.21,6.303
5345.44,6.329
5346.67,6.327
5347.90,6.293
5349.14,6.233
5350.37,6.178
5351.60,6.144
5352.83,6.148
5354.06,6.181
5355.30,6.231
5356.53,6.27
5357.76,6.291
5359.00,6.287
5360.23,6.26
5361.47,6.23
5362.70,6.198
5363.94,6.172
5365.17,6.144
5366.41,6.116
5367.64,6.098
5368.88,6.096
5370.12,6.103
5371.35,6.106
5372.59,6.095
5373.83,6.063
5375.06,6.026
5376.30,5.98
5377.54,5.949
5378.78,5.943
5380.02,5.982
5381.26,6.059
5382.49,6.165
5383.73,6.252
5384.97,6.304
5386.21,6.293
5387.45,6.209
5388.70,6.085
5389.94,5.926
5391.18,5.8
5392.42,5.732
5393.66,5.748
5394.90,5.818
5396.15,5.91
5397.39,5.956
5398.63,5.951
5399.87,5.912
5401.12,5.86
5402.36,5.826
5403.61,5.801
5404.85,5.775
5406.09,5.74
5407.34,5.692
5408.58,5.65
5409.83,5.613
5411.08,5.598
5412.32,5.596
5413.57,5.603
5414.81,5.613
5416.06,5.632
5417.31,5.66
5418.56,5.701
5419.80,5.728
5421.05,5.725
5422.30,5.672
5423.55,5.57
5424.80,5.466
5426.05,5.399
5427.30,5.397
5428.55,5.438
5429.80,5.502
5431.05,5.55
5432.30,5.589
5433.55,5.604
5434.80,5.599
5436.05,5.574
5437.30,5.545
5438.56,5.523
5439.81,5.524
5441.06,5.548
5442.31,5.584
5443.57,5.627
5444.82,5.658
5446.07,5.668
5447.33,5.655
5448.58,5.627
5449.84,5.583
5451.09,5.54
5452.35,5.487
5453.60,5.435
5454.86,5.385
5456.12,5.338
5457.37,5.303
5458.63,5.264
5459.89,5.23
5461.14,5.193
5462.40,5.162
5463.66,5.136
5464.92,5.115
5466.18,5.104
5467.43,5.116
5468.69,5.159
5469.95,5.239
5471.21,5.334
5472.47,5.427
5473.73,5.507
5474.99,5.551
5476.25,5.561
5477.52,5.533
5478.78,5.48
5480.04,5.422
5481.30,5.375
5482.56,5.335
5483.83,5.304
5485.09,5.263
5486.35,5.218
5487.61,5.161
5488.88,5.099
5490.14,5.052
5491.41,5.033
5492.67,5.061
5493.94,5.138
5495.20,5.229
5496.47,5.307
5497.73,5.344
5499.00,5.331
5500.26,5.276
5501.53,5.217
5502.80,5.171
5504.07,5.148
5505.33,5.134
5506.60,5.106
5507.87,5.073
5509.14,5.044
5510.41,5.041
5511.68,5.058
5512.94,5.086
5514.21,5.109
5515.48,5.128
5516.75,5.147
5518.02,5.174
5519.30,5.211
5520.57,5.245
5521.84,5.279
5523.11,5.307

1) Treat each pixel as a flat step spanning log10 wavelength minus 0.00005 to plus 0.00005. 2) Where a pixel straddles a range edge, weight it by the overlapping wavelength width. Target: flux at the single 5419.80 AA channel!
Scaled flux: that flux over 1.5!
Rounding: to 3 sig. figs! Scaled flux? 3.82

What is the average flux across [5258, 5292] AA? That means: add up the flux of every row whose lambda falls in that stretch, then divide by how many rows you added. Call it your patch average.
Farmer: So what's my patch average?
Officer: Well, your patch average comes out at 8.2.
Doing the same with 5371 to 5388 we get 6.1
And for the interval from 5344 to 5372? 6.2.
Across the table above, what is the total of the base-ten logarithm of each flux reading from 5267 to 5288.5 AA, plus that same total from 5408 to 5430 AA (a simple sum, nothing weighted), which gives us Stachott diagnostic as 30.0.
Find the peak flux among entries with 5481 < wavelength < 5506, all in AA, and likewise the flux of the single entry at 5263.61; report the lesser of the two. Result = 5.4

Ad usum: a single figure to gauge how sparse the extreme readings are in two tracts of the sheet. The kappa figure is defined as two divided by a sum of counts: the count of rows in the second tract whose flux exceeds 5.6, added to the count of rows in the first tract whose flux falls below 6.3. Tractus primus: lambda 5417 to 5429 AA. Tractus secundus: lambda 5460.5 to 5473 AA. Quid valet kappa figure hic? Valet 0.200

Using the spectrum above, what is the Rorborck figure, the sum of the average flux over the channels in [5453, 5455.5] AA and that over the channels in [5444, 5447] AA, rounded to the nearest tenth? 11.1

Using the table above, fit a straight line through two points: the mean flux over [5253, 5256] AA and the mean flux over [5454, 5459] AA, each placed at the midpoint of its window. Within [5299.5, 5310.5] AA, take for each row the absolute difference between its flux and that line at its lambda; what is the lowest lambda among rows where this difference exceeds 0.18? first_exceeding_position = 5300.09 AA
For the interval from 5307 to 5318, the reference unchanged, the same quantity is 5307.42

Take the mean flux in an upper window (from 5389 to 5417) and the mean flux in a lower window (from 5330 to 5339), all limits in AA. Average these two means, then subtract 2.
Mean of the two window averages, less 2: 4.1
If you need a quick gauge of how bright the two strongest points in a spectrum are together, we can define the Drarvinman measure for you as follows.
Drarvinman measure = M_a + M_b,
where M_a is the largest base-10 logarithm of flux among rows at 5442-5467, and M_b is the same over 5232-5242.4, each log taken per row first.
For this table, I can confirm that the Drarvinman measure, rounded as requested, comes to 1.58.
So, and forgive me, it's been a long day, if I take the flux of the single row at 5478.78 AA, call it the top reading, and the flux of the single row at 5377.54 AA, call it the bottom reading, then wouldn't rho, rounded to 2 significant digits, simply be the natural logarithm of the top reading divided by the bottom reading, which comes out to -0.082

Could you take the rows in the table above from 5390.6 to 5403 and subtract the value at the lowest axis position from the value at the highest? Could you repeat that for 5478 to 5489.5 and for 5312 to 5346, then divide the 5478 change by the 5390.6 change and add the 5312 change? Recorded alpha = -16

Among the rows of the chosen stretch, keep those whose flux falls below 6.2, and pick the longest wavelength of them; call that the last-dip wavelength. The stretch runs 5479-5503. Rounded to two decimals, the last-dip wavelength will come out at 5502.80 AA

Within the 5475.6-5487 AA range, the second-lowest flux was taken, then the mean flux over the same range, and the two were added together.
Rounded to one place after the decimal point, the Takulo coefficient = 10.7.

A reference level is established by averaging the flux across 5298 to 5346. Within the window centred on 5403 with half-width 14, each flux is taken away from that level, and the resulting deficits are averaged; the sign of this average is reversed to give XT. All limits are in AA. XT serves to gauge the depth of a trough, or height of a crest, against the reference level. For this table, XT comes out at -1.20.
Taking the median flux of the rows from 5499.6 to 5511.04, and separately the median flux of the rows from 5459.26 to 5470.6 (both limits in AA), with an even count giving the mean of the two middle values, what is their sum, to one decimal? 10.3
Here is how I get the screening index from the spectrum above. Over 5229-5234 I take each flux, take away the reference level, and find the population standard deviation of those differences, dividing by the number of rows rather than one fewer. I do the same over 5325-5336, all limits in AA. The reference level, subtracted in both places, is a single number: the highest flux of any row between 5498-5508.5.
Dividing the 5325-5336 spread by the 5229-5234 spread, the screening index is 1.9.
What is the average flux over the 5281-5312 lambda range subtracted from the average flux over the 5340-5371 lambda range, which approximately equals -1.9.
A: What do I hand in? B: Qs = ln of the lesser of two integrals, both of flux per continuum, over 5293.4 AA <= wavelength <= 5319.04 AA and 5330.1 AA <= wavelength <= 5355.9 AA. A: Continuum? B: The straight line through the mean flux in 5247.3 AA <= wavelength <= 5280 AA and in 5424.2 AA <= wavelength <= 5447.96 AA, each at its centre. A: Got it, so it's 3.19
